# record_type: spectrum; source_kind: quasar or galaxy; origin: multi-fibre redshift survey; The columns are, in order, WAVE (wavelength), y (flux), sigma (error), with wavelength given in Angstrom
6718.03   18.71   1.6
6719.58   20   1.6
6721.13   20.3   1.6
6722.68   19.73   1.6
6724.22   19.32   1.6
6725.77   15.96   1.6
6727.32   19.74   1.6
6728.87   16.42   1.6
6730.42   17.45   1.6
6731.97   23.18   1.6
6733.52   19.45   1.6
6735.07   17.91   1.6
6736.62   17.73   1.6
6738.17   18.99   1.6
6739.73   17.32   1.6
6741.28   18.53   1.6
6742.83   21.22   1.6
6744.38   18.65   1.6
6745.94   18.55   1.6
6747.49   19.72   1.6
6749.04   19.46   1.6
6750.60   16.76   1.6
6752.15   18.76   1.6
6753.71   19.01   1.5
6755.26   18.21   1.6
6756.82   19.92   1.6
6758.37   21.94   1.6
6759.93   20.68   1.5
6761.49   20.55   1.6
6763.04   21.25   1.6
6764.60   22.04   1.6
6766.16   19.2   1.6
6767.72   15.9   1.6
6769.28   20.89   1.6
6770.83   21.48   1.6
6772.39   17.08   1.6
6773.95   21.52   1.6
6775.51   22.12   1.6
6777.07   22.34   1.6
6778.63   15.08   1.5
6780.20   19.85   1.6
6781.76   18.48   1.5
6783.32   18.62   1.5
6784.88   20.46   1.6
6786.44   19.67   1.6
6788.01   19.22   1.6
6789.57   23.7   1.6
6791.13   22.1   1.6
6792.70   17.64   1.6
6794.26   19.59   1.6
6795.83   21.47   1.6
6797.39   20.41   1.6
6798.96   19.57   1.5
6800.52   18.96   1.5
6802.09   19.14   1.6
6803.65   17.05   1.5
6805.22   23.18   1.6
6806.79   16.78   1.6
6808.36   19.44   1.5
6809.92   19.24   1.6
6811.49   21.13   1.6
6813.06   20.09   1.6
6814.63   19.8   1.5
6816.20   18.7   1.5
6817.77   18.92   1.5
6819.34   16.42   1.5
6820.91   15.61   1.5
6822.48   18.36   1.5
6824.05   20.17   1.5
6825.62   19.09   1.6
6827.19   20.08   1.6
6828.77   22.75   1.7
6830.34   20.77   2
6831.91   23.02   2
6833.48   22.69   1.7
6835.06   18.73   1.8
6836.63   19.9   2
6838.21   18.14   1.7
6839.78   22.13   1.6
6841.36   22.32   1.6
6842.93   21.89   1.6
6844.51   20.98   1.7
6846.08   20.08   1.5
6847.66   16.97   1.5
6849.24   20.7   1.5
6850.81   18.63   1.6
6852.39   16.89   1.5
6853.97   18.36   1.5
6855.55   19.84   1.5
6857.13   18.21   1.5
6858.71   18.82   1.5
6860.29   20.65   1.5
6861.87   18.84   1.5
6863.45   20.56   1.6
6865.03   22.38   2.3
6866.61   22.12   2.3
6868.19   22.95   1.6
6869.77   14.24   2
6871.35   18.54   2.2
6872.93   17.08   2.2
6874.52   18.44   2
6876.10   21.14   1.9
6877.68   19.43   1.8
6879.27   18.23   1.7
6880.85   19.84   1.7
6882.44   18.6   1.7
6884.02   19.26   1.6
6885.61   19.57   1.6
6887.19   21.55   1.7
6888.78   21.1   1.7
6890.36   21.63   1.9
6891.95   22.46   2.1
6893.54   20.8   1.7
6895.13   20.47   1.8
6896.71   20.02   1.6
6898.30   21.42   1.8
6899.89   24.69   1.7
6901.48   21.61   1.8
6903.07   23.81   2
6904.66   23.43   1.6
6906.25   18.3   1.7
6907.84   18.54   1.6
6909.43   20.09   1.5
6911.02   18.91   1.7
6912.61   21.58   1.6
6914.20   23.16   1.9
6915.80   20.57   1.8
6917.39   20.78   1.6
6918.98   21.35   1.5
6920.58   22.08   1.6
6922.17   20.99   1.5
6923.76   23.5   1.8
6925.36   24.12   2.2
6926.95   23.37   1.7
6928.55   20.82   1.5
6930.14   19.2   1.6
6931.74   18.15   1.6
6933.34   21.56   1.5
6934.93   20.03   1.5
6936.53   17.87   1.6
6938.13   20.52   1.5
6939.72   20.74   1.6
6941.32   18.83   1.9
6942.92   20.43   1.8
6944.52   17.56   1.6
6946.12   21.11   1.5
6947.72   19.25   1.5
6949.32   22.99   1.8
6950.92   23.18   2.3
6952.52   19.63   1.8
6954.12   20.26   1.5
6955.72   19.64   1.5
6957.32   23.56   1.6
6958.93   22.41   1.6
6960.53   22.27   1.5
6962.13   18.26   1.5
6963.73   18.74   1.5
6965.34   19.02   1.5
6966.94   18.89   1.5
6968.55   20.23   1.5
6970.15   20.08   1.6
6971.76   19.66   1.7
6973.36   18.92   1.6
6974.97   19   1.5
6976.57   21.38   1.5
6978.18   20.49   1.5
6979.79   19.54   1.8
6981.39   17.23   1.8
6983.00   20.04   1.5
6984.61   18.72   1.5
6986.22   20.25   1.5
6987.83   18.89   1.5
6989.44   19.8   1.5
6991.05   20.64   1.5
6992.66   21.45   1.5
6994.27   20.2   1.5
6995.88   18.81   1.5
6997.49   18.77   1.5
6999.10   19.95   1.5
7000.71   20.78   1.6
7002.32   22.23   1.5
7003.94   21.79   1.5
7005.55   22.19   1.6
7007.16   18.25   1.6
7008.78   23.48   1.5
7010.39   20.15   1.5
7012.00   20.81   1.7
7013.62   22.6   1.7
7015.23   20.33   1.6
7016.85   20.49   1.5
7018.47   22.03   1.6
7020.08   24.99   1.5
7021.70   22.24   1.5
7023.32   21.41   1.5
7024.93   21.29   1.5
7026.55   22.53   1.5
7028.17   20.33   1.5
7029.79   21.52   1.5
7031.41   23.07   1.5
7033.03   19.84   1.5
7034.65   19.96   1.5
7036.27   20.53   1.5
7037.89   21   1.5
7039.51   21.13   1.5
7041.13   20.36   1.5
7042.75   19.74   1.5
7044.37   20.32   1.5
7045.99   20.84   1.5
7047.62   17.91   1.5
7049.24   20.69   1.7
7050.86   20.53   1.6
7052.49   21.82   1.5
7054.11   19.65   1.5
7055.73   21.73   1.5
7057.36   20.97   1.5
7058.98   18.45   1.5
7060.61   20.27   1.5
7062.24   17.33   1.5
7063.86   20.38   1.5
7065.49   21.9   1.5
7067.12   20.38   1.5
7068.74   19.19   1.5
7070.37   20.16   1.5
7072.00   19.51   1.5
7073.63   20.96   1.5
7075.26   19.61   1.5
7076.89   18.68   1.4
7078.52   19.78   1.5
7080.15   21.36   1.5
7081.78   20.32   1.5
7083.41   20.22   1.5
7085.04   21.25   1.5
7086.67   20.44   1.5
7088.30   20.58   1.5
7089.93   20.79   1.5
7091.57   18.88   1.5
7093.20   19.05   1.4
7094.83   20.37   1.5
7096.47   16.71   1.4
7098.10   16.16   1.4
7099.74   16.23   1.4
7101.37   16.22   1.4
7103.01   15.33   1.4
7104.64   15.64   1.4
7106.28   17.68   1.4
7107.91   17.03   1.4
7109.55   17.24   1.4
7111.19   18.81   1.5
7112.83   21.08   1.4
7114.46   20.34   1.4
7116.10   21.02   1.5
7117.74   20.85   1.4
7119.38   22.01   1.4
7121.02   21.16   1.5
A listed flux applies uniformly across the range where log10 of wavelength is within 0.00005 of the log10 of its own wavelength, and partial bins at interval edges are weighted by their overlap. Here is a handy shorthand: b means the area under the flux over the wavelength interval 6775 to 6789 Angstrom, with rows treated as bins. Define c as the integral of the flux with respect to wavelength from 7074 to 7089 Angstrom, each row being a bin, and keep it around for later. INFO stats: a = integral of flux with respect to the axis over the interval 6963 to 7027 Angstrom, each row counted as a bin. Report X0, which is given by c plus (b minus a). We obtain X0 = -731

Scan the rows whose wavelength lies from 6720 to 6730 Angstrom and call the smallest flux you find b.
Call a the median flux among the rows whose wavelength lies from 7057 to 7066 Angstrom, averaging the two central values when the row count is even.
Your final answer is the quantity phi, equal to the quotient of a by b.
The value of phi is 1.3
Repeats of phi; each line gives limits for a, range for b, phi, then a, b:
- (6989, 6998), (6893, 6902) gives 1.0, 20.0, 20.02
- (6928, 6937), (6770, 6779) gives 1.3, 19.6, 15.08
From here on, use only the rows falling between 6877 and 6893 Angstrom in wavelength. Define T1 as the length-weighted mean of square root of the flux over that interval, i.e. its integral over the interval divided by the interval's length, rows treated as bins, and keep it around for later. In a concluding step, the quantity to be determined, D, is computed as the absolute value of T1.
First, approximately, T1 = 4.49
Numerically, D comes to 4.49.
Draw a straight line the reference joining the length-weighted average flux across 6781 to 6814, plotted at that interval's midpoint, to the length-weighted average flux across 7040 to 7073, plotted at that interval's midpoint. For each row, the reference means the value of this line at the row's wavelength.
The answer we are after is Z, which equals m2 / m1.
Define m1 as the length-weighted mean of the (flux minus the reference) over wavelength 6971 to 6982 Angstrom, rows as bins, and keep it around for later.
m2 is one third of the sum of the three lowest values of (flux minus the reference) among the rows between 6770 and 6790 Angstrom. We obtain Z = 6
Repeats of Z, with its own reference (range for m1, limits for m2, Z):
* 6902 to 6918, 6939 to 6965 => -2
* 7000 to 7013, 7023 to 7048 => -1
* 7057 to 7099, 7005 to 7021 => 1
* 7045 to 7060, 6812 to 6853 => -21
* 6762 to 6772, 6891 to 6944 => -7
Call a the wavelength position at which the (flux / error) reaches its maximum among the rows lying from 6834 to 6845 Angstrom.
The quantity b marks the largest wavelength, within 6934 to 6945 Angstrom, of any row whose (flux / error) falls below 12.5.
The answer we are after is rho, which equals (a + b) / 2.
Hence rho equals 6892.9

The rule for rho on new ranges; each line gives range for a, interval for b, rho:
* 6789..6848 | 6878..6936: 6860.7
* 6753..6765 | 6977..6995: 6872.3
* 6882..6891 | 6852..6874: 6880.1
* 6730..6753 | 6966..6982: 6856.7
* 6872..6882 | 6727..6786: 6832.1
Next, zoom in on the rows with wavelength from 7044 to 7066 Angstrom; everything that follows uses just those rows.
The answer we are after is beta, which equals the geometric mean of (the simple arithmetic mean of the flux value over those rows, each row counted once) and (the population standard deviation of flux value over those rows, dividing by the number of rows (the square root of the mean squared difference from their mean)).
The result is 5.3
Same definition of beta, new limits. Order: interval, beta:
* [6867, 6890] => 6.3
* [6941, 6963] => 6.2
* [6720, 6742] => 5.7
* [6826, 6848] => 6.1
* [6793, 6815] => 5.6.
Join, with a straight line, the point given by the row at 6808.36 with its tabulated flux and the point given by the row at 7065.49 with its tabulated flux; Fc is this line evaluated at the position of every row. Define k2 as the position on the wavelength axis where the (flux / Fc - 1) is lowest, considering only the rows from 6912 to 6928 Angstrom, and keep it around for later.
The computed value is 6915.80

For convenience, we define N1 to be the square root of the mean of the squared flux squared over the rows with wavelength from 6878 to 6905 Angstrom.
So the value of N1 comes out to 454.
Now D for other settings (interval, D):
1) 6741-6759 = 4.38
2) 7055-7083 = 4.48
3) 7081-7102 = 4.36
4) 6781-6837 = 4.44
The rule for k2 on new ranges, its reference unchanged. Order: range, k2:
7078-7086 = 7078.52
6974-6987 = 6981.39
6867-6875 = 6869.77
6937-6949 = 6944.52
